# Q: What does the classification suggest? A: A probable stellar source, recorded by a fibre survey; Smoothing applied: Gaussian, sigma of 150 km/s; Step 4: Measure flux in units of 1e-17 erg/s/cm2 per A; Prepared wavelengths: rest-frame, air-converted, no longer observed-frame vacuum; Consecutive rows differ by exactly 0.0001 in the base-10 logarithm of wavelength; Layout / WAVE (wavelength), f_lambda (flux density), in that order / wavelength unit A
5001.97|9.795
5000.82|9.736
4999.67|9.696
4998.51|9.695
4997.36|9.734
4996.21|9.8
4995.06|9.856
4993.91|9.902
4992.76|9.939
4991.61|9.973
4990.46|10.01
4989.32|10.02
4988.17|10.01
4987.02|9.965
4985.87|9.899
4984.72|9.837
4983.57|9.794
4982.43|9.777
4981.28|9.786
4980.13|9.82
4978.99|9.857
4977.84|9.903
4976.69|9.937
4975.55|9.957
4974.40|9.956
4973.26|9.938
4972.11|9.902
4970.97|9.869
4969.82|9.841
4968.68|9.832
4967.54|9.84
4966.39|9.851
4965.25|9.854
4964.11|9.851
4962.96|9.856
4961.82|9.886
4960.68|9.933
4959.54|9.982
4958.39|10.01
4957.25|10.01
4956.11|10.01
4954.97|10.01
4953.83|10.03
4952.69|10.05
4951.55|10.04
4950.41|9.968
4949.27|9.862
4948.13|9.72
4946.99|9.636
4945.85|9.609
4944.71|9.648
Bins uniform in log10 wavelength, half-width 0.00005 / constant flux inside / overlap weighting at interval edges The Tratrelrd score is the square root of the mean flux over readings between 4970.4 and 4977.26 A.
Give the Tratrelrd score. 3.15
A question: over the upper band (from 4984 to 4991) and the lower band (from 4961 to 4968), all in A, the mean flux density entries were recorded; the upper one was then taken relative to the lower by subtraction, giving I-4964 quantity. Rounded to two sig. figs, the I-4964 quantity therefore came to 0.10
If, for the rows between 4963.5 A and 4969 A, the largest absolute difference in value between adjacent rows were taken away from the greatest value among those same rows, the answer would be 9.84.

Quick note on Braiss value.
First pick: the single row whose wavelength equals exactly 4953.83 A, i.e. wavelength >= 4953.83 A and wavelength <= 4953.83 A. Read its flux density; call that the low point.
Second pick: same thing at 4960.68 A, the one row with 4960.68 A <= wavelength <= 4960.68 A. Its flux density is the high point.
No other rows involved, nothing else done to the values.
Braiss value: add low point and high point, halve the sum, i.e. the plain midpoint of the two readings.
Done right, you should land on 9.98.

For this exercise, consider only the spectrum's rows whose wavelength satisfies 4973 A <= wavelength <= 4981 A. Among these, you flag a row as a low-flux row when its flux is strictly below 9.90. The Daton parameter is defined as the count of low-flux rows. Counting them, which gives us 2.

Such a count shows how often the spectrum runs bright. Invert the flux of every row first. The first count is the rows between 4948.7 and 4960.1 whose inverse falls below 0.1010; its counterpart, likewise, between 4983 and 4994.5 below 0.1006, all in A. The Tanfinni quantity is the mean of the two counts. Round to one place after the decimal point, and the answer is 7.0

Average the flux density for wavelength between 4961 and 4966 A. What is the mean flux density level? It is 9.9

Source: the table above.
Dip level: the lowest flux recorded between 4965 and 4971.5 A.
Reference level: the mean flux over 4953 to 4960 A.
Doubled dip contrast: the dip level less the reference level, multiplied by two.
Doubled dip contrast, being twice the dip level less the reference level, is -0.35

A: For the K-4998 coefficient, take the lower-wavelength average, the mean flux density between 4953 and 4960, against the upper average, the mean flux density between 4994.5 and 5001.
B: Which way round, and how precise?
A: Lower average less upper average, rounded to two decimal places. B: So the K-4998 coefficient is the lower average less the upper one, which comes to 0.26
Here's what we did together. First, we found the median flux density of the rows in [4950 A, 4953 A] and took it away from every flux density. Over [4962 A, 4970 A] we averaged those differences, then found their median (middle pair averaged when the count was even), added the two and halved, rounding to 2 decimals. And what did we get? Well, -0.19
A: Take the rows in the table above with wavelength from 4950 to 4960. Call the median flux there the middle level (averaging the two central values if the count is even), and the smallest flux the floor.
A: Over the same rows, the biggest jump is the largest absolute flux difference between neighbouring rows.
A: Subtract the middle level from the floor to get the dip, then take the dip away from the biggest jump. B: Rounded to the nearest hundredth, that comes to 0.11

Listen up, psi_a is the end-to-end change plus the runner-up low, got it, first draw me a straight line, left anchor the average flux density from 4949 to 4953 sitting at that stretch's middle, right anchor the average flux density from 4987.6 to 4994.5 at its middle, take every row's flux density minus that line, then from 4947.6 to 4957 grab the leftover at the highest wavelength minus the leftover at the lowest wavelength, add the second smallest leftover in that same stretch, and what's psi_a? 0.2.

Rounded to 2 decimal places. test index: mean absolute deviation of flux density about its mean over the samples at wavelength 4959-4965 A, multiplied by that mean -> 0.44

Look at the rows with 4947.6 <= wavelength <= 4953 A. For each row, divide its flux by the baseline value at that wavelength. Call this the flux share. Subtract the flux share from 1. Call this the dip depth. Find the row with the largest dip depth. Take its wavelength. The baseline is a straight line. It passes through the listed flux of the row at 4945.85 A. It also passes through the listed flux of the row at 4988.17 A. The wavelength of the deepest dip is 4948.13 A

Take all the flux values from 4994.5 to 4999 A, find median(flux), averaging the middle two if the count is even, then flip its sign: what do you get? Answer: -9.8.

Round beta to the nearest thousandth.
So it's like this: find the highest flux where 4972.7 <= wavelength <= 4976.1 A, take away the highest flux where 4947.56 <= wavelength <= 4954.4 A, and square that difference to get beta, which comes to 0.009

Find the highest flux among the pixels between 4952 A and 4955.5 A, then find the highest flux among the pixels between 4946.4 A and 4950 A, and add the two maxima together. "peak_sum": 19.91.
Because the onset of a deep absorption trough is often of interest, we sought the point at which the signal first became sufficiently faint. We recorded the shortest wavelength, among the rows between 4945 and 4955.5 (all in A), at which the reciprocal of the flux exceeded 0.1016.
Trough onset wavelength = 4945.85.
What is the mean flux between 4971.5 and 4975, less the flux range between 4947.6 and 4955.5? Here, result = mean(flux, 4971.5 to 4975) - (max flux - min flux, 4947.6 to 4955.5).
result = 9.60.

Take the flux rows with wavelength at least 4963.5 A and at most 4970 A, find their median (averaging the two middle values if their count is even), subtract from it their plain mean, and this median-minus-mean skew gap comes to 0.00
